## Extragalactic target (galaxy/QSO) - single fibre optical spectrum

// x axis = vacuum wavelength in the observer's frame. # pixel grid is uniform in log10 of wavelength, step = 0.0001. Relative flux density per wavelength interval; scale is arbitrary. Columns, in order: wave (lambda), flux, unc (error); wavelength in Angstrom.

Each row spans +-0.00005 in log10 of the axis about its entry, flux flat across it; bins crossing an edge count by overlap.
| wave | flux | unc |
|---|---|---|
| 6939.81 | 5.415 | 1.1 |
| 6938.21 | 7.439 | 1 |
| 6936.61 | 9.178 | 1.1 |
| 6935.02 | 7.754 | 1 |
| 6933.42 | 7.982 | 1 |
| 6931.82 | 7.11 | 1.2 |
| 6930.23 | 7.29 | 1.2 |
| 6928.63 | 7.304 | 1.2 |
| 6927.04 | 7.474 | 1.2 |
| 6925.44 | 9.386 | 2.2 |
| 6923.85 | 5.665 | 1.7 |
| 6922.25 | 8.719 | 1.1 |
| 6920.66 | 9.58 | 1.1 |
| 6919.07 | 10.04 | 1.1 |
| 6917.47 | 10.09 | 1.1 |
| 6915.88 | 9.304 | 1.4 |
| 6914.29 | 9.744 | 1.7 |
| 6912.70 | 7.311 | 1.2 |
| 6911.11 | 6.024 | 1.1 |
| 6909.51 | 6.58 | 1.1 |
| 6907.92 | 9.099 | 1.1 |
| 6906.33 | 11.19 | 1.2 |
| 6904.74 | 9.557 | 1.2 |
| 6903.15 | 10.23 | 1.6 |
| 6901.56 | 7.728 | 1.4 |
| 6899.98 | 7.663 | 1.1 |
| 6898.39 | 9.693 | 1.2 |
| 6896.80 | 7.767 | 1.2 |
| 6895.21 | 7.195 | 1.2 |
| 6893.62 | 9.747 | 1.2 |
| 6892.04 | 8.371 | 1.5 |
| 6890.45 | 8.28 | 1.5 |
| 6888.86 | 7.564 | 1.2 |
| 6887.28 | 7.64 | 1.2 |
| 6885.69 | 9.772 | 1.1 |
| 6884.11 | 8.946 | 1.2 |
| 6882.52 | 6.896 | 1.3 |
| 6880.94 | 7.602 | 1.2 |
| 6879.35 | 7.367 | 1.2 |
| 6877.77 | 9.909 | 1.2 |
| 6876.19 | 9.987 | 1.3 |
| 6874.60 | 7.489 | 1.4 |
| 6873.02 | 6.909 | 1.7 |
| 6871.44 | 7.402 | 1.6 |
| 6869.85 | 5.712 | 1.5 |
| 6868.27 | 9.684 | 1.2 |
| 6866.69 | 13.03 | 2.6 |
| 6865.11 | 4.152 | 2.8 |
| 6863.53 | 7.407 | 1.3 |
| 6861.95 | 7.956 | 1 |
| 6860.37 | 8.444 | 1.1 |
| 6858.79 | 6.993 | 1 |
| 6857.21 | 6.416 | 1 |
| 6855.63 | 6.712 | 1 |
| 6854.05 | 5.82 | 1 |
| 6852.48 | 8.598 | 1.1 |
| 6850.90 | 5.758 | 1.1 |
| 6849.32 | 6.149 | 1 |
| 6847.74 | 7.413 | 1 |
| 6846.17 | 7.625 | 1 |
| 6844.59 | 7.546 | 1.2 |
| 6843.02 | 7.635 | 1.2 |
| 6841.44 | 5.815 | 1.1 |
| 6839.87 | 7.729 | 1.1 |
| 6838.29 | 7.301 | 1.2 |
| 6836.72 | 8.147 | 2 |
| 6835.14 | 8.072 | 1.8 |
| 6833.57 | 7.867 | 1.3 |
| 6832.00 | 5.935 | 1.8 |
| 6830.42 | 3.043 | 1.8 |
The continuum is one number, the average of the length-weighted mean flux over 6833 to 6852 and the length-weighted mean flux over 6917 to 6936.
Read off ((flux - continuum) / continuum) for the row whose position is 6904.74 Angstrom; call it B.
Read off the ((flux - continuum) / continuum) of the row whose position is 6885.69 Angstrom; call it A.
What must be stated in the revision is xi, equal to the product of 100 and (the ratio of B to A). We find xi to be 90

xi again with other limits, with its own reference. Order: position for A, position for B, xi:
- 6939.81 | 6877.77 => -95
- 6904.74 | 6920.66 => 101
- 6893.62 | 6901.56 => 0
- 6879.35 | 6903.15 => -706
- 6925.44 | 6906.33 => 208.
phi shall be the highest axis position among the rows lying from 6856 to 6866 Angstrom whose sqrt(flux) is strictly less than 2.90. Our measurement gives 6865.11 Angstrom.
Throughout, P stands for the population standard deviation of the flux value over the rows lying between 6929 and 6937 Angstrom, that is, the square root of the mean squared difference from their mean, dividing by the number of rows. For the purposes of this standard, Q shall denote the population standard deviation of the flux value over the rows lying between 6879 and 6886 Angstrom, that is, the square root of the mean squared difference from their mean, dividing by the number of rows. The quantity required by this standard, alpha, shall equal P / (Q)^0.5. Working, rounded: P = 0.73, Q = 1.1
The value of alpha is 0.70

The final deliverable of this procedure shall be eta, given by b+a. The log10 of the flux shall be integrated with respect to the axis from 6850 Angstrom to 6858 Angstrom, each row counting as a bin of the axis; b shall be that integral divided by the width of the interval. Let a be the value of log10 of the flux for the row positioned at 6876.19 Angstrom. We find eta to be 1.82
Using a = 1.00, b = 0.82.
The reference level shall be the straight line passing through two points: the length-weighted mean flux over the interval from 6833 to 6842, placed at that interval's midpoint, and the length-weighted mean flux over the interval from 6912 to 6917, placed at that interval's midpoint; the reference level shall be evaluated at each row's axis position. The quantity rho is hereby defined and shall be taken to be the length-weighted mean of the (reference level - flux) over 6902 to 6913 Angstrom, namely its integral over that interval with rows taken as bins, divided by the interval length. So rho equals 0.19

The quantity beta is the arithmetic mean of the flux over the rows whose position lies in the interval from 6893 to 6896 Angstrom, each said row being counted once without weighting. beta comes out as 8.5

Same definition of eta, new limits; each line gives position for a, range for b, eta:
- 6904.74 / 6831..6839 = 1.84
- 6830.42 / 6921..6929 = 1.37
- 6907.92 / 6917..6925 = 1.89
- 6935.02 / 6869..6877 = 1.76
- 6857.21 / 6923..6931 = 1.67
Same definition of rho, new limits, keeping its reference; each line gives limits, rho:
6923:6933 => 1.75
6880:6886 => 0.18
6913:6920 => -0.67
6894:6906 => -0.04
